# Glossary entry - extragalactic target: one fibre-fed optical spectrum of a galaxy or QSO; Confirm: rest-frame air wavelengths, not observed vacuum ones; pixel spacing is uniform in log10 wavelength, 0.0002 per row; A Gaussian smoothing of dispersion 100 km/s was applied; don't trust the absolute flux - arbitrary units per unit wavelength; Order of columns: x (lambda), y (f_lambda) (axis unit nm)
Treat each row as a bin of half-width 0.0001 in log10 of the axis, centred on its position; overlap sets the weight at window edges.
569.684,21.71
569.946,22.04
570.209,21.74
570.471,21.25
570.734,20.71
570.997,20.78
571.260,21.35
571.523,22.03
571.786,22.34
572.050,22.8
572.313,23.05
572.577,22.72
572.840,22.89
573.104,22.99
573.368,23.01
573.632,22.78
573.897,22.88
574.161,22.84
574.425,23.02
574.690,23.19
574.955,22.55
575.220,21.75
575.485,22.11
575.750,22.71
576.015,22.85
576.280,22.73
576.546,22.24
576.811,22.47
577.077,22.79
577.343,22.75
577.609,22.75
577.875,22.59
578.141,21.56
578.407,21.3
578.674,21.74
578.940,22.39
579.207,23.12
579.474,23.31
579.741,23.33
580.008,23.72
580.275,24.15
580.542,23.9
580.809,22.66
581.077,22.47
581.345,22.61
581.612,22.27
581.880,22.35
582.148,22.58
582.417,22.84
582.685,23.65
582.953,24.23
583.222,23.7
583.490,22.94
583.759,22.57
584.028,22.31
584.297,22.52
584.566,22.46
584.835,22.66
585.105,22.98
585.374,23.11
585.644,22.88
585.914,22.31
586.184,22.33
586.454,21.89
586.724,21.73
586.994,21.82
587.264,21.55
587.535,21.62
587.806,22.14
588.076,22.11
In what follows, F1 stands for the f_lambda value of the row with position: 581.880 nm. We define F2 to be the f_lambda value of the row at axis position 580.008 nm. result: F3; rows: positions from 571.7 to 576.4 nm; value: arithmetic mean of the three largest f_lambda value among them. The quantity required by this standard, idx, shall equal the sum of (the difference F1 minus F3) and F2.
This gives 23.0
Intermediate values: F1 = 22.35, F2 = 23.72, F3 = 23.1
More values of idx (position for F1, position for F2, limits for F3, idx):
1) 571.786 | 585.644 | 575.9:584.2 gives 21.1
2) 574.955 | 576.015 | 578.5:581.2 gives 21.5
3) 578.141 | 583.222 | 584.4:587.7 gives 22.3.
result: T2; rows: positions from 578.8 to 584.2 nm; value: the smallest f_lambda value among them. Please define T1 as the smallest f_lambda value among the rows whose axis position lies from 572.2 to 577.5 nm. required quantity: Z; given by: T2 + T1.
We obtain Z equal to 44.0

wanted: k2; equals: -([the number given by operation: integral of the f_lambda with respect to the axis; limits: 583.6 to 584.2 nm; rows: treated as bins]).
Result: -13.5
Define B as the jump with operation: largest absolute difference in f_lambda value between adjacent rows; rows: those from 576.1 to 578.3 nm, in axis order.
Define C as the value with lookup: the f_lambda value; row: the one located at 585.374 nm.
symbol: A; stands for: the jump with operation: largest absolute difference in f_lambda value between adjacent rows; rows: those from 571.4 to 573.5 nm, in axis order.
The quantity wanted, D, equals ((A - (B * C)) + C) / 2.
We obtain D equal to -0.12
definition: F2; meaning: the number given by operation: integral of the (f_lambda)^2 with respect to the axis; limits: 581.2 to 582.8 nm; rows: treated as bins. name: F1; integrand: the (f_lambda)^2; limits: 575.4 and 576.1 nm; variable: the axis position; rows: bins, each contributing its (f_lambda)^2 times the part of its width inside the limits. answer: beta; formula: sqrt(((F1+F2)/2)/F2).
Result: 0.85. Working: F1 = 357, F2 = 825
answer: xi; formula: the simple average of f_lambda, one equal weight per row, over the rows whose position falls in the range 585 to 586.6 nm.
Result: 22.58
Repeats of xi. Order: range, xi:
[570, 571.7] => 21.31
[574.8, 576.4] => 22.45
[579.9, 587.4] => 22.76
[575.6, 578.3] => 22.54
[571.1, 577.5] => 22.62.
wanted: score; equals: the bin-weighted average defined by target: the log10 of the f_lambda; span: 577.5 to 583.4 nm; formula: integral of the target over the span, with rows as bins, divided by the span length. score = 1.36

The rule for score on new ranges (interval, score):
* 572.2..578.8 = 1.35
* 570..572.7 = 1.34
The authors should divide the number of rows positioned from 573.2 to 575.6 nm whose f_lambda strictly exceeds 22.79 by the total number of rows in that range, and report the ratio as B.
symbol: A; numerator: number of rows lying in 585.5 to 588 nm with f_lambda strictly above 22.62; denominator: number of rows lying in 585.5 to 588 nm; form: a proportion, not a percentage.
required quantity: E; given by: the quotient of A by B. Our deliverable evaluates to 0.2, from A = 0.11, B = 0.56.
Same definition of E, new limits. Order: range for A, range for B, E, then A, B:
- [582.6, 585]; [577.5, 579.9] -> 1.7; 0.56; 0.33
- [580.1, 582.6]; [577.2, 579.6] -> 2.0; 0.44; 0.22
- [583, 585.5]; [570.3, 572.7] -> 2.5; 0.56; 0.22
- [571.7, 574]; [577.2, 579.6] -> 4.0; 0.89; 0.22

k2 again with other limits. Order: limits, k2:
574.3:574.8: -11.5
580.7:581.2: -11.3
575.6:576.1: -11.4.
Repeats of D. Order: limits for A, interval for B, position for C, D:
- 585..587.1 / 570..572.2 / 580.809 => 3.91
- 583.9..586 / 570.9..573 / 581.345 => 3.90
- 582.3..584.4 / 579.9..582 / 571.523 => -2.24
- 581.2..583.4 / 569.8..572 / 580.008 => 4.20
